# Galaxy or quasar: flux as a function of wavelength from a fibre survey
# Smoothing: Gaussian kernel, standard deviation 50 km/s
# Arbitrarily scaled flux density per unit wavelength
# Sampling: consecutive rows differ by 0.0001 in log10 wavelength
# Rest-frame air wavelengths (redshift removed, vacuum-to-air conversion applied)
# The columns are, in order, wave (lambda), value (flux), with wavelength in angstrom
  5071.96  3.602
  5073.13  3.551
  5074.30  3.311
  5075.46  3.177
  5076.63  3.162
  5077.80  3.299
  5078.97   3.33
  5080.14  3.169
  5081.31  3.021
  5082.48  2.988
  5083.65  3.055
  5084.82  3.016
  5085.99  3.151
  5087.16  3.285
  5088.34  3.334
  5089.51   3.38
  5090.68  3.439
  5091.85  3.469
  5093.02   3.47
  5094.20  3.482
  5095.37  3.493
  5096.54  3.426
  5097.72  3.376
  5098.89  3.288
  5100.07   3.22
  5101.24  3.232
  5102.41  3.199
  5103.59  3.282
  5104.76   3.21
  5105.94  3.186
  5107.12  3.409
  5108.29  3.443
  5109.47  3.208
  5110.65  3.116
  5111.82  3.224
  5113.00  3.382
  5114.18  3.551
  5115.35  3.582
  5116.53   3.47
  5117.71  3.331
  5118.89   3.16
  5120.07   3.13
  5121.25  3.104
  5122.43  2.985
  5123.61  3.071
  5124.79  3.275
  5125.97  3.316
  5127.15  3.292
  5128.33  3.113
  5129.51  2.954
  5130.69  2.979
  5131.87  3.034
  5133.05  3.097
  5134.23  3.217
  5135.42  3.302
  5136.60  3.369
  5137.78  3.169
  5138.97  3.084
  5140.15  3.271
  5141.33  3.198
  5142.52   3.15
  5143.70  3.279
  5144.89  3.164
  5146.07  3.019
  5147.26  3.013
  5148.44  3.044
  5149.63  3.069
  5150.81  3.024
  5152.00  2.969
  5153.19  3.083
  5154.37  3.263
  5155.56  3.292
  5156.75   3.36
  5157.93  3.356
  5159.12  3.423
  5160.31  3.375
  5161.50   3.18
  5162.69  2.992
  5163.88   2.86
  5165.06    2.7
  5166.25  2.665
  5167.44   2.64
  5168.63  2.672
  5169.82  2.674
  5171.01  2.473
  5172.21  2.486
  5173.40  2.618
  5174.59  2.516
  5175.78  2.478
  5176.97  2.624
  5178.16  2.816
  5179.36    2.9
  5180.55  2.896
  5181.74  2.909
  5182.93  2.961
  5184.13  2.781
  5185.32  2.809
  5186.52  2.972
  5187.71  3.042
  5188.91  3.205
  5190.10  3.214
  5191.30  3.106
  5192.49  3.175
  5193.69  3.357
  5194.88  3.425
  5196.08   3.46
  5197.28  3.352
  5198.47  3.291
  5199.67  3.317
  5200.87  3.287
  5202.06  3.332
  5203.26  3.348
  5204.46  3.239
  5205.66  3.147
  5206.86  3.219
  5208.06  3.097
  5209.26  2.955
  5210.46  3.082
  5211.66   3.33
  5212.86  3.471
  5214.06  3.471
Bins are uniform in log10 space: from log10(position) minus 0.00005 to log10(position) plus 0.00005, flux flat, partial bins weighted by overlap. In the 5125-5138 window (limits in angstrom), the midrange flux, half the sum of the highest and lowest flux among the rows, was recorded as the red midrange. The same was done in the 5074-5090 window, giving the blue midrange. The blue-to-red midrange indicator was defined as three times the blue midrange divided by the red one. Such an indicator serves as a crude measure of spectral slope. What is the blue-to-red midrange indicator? 3.02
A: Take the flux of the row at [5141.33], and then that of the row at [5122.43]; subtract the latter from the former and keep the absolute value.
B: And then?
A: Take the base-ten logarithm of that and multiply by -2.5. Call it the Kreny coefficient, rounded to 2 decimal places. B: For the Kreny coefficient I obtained 1.68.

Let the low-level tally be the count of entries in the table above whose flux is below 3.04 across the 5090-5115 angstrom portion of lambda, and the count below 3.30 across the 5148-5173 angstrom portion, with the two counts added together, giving 17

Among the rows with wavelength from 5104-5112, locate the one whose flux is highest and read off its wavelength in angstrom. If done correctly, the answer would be 5108.29 angstrom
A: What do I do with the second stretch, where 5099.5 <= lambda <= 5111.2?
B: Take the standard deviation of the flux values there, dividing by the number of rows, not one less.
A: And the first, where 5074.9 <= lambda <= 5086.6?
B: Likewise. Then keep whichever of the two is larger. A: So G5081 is 0.111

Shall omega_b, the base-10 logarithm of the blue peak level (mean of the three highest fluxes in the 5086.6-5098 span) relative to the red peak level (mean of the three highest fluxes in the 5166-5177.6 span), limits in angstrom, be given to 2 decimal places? 0.12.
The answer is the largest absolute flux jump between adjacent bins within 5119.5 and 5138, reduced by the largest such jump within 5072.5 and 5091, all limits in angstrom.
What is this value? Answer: -0.04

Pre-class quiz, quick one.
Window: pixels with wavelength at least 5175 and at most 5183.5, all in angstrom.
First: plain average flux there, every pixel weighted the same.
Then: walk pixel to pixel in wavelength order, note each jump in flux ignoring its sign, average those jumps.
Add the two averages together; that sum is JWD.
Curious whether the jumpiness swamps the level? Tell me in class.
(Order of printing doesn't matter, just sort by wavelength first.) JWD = 2.88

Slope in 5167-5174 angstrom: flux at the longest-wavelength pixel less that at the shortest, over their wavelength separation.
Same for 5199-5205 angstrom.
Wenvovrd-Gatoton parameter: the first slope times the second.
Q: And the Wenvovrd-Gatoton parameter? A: 0.0001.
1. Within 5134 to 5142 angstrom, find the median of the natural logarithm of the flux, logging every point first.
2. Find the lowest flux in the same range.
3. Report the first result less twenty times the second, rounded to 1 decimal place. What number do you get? -60.5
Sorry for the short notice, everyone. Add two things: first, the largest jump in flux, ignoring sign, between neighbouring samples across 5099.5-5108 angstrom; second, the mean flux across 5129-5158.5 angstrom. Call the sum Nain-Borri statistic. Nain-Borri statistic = 3.37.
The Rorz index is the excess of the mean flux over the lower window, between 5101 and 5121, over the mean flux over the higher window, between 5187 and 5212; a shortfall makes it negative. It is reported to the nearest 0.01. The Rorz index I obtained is 0.06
